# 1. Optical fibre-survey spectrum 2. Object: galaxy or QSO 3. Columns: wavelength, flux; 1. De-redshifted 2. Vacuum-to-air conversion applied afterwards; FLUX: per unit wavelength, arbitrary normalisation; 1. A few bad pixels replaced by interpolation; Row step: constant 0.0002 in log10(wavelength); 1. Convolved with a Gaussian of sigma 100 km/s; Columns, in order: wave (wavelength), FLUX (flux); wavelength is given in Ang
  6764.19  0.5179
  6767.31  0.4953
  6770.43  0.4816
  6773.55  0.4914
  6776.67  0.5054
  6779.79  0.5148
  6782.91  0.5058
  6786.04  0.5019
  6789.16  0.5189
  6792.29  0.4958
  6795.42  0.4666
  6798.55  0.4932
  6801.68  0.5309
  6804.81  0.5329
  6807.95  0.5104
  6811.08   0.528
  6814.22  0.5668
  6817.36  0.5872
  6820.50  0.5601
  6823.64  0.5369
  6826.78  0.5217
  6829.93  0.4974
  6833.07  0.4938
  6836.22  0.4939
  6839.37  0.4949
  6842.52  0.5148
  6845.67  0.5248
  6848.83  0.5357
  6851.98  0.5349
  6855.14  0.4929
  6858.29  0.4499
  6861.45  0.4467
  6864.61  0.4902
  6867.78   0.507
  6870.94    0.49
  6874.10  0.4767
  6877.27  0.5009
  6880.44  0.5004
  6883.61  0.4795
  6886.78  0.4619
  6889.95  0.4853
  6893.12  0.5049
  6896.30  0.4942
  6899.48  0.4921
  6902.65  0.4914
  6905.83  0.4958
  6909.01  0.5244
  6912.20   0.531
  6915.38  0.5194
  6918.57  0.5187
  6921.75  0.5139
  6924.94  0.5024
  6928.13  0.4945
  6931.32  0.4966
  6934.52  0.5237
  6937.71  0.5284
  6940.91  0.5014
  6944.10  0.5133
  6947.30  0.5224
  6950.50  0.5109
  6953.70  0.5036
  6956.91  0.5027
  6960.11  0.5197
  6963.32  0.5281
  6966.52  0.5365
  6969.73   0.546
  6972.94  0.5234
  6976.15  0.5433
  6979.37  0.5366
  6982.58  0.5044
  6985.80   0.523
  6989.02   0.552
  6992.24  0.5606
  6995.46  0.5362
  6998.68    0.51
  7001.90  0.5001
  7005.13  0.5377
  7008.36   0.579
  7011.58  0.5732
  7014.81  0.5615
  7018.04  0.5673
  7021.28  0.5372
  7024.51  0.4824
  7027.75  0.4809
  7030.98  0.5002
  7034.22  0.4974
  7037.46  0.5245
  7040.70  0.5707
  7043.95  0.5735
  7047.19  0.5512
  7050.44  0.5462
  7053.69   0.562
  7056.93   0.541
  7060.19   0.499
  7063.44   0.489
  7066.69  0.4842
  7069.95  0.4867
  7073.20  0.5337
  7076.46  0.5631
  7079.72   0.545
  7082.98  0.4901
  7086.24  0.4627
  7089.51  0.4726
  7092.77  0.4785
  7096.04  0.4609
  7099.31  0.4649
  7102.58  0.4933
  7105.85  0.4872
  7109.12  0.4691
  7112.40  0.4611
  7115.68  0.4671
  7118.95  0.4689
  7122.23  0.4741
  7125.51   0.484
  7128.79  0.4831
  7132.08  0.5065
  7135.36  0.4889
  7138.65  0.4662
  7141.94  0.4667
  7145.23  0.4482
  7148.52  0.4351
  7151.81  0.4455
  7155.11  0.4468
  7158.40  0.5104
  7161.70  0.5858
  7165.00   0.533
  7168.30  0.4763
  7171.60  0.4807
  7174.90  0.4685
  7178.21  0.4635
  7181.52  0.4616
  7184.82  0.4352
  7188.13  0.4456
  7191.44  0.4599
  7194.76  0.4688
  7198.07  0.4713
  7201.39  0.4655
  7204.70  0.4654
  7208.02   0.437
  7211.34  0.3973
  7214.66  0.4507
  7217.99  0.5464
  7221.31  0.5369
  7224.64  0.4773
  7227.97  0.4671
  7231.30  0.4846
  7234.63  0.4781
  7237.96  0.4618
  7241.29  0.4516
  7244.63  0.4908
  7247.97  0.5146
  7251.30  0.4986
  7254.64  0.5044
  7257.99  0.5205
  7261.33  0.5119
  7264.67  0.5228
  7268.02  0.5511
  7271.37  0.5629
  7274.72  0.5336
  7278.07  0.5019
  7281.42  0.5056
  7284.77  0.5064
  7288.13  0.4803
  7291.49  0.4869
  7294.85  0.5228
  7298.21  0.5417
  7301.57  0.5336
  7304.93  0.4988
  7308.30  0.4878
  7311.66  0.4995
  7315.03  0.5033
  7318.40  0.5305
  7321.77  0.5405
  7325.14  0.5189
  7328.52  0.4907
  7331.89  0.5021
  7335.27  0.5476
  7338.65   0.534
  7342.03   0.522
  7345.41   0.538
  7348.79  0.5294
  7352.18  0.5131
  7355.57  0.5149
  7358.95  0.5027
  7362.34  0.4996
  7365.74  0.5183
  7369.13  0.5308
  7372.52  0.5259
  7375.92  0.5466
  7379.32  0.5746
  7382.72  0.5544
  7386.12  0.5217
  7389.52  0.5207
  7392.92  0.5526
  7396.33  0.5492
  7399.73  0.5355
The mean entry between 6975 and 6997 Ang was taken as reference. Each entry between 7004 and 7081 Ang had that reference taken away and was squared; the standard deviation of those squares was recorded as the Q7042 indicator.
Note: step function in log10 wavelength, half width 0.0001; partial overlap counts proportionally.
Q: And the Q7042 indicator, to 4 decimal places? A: 0.0010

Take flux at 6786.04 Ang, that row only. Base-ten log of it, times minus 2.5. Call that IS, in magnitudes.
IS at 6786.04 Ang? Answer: 0.75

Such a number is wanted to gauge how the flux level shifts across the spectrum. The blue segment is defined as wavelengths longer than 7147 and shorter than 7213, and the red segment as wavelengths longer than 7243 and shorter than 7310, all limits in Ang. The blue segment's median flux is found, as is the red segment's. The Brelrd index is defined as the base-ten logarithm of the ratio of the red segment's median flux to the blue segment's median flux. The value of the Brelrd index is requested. 0.040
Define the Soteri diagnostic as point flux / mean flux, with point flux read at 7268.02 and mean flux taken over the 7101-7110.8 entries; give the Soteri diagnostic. 1.141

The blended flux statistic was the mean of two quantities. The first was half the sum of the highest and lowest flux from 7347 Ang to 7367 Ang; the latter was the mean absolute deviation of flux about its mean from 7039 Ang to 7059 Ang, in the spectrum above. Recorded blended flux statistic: 0.263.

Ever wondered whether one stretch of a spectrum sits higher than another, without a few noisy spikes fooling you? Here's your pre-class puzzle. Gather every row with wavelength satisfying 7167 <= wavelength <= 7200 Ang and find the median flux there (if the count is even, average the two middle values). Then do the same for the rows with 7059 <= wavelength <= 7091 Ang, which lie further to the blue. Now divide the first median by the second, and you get 0.95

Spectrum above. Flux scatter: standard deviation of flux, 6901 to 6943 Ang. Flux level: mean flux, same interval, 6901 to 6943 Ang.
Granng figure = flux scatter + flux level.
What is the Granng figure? 0.525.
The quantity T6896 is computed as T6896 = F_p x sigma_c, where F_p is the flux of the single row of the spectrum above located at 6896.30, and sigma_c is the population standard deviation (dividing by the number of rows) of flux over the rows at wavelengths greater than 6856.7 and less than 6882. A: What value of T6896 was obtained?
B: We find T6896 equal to 0.0107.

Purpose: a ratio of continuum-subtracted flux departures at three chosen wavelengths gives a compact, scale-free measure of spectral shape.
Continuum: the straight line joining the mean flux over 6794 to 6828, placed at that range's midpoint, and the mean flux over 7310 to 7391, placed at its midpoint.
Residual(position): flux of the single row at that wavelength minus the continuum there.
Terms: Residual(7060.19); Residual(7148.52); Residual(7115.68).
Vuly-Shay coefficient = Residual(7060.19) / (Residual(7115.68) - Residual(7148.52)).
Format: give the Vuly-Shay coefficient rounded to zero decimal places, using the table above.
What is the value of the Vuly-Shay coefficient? -1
